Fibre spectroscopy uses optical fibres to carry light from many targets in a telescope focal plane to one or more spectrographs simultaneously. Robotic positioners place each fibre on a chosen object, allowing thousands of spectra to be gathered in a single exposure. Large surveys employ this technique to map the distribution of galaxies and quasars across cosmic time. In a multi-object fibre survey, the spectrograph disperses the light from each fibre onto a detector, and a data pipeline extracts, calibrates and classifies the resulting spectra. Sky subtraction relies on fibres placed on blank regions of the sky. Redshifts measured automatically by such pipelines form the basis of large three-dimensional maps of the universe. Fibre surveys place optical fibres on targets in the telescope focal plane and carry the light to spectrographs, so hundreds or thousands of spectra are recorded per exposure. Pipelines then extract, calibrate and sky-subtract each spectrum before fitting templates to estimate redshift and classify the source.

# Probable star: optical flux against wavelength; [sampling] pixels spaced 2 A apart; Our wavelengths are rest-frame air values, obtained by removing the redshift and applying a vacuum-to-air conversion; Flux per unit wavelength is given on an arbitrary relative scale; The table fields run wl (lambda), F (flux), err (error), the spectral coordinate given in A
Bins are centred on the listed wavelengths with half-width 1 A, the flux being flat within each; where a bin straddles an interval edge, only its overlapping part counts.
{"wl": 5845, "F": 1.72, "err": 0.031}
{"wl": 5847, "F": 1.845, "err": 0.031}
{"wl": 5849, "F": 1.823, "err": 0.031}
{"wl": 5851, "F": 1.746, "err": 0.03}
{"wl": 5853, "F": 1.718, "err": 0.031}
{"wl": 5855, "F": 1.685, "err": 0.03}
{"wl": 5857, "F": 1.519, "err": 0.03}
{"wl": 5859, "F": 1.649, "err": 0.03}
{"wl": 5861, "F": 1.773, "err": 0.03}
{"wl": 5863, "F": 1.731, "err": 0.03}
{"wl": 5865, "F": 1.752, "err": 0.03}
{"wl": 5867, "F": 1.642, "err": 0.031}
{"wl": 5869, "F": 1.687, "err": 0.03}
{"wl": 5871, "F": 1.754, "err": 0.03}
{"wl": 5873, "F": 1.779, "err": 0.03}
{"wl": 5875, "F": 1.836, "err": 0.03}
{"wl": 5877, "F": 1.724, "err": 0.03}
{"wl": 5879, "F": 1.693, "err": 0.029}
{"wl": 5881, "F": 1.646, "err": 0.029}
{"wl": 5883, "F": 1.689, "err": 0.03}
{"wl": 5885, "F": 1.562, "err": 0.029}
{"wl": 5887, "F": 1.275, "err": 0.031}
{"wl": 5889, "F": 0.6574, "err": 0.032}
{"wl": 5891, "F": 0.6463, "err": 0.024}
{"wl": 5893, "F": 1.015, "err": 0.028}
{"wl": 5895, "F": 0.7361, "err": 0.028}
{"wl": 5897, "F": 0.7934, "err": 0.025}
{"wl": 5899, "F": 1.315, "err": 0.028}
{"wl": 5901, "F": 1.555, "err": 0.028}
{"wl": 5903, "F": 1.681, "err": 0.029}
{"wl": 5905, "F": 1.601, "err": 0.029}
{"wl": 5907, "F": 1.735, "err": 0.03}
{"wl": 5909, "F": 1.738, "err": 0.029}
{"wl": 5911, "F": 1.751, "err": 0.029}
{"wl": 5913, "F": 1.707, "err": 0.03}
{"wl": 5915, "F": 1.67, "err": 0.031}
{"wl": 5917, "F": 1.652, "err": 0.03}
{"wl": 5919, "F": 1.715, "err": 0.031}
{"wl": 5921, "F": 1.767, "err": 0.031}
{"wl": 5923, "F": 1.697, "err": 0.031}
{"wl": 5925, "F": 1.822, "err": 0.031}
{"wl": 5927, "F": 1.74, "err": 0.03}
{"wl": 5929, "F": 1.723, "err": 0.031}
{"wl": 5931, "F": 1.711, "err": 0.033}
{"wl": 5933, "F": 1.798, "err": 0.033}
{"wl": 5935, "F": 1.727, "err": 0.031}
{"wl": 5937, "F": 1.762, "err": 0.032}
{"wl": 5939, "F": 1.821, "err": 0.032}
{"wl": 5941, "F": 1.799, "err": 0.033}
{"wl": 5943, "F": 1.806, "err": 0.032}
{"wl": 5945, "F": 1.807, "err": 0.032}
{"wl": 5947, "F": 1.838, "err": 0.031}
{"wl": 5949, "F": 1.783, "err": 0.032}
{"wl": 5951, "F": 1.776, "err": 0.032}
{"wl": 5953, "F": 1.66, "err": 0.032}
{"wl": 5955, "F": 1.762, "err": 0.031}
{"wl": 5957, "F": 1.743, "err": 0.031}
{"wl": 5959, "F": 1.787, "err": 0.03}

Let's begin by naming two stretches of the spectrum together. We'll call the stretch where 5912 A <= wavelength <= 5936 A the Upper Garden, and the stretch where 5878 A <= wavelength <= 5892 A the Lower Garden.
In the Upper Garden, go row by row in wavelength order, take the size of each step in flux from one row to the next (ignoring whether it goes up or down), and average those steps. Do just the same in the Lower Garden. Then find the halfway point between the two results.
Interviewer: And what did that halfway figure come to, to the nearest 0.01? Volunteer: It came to 0.12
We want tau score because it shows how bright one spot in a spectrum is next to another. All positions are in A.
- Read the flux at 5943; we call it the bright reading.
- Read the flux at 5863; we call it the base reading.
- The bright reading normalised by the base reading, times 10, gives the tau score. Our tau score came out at 10.4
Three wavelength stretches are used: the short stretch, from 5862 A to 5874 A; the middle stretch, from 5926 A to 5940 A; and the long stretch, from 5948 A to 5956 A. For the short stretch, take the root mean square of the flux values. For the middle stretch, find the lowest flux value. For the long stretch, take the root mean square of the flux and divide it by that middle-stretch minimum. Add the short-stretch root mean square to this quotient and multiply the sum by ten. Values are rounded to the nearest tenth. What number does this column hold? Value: 27.5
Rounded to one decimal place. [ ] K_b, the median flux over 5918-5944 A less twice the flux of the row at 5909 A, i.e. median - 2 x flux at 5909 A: -1.7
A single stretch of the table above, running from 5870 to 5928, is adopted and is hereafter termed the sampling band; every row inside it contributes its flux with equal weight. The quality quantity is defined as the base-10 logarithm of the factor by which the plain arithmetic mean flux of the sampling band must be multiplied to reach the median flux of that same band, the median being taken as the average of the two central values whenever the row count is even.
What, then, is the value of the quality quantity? 0.0470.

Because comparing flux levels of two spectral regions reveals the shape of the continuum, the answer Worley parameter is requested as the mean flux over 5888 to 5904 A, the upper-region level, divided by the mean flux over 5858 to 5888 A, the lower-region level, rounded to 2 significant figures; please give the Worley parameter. 0.63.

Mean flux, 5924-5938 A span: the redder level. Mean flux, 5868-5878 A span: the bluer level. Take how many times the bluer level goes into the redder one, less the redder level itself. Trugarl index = -0.755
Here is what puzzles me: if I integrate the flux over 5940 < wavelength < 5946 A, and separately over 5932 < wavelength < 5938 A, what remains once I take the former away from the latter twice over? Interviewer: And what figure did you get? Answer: -11.1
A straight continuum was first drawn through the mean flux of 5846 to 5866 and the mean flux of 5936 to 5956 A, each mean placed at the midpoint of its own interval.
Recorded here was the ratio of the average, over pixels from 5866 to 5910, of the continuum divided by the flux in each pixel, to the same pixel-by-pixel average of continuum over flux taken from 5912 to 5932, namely 1.3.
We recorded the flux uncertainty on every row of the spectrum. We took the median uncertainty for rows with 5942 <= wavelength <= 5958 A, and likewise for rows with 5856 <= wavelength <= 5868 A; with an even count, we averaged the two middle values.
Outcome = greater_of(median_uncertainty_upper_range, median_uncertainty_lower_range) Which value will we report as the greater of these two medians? 0.0320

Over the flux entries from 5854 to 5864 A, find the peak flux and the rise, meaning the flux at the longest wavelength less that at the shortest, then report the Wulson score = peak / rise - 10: 29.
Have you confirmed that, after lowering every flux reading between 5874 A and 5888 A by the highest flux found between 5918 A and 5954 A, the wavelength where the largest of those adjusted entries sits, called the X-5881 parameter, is 5875 A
